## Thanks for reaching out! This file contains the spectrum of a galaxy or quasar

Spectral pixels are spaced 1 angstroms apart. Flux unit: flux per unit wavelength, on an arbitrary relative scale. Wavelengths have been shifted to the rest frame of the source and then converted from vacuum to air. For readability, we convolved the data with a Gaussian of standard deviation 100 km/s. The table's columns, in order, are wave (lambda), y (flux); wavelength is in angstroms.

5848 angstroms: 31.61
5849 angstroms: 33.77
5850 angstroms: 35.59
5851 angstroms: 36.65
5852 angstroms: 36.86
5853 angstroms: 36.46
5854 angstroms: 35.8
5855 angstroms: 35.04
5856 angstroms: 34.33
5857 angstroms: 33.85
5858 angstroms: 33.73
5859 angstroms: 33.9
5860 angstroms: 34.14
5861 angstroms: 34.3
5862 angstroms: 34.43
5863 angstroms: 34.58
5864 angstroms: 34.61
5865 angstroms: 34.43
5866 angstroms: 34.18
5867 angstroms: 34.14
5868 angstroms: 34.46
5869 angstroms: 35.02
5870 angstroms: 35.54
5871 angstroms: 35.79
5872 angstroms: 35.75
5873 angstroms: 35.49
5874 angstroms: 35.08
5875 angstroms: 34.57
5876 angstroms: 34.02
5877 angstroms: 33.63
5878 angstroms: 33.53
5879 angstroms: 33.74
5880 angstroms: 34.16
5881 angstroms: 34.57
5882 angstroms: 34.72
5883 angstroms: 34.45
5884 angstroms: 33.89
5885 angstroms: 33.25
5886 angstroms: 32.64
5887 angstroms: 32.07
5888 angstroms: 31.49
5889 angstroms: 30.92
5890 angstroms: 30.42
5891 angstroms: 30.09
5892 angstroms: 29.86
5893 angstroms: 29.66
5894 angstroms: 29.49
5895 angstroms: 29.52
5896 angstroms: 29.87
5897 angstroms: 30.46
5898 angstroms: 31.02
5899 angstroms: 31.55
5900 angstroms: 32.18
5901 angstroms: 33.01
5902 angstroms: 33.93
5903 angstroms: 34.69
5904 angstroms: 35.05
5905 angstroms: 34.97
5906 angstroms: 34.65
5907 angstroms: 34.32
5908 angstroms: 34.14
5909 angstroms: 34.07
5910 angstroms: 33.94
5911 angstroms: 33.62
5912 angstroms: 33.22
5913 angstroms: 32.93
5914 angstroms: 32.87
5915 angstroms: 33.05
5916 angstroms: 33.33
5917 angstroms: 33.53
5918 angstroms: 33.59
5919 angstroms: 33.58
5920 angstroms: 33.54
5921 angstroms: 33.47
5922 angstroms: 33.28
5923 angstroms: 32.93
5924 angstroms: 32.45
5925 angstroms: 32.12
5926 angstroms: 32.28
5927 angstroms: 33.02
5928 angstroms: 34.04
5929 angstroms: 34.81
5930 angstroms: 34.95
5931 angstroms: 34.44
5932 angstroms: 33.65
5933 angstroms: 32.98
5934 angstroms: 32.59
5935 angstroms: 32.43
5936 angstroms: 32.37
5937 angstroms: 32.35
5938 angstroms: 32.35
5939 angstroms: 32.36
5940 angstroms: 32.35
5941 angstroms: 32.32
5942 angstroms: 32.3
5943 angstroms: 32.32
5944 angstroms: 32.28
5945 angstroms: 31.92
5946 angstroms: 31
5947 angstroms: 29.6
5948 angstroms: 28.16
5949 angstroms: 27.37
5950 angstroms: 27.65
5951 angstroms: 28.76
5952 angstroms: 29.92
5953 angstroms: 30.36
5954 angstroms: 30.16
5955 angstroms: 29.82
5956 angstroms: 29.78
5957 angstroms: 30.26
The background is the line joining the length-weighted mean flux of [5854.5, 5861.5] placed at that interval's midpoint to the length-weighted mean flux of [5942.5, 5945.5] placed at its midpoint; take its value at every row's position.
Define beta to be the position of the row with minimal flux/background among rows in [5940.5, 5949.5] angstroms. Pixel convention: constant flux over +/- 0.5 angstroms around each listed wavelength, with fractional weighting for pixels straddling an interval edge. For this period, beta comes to 5949 angstroms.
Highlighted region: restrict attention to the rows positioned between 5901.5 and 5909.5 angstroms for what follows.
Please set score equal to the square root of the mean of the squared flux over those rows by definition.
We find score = 34.5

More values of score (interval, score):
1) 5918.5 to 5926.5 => 33.0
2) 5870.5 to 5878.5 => 34.7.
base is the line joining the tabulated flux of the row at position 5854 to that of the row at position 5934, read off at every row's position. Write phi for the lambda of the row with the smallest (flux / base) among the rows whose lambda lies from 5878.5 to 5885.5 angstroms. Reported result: 5885 angstroms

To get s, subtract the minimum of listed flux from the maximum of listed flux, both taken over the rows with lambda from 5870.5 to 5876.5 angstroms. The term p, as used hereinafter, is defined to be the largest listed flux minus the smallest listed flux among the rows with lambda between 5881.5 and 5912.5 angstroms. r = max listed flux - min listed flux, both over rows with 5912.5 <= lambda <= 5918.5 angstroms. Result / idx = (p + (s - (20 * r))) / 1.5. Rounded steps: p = 6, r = 0.7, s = 1.77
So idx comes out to -5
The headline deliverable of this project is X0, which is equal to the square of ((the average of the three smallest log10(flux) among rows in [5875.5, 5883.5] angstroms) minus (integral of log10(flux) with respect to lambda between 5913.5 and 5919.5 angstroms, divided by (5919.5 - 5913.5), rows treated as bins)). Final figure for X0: 0.0000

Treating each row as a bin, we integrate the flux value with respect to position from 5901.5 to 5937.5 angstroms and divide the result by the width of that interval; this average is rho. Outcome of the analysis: 33.5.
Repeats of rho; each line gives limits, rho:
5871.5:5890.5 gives 33.6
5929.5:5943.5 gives 32.8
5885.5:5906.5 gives 31.8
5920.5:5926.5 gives 32.8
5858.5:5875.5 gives 34.7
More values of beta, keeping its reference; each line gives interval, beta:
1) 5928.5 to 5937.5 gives 5936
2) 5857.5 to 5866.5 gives 5858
